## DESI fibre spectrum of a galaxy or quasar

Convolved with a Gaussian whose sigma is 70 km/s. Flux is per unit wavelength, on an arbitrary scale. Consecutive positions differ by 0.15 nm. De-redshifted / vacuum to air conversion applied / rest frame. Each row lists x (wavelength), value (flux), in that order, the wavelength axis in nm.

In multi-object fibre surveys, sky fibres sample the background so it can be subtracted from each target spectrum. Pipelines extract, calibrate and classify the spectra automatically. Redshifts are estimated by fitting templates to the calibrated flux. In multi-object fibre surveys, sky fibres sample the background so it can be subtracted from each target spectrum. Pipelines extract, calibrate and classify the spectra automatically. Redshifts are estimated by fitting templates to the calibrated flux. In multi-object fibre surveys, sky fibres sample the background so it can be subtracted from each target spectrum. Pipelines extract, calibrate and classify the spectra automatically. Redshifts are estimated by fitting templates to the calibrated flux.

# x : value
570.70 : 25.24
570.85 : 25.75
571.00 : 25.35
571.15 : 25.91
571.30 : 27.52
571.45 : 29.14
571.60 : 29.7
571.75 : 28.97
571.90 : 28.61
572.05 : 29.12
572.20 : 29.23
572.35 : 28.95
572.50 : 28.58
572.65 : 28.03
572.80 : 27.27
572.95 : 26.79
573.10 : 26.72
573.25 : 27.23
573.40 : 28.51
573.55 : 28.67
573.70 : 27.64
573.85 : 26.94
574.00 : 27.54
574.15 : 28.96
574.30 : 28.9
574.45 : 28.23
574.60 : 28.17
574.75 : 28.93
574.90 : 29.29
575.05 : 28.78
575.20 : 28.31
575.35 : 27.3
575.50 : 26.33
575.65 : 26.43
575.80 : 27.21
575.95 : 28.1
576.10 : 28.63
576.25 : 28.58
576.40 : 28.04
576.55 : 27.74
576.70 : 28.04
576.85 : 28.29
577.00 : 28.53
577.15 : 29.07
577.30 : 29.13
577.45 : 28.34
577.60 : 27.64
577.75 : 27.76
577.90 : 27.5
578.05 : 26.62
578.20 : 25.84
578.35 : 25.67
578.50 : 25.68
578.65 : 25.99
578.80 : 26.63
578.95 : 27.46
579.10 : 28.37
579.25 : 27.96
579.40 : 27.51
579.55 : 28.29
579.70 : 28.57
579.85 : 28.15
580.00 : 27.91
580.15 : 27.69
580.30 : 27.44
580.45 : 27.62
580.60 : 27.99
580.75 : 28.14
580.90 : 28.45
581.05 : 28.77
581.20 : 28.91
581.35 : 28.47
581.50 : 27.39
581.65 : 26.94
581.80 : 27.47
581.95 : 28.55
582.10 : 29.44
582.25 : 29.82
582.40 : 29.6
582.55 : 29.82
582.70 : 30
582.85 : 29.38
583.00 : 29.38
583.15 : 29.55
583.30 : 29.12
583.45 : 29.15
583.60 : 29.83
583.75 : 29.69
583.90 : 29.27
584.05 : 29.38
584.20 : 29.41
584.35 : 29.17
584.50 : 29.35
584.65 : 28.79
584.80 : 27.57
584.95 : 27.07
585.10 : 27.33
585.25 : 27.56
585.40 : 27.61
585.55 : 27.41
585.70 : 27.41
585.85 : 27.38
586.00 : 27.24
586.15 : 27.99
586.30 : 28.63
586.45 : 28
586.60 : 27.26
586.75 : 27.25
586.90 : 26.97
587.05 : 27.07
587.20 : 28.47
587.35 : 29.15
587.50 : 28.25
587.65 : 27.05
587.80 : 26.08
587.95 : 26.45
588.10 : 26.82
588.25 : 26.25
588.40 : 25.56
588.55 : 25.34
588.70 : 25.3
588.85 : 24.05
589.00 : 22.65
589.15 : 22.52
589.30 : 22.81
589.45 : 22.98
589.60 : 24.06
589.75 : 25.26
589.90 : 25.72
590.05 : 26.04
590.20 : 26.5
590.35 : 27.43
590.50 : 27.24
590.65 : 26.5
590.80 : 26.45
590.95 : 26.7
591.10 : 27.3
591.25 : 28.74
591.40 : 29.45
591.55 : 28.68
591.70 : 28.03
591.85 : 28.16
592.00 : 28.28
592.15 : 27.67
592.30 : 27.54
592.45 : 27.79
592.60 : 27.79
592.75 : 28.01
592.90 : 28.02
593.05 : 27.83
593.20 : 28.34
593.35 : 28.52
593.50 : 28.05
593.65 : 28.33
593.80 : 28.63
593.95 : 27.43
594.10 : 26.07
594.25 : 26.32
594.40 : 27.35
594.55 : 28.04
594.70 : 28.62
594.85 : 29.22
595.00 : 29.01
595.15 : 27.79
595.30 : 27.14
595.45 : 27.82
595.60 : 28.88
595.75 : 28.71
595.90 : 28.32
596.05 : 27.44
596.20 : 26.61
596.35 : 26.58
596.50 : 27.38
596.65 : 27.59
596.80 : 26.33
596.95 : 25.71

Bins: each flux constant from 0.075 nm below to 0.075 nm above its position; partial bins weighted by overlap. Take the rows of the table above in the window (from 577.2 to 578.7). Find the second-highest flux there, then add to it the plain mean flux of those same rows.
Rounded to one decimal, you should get 55.4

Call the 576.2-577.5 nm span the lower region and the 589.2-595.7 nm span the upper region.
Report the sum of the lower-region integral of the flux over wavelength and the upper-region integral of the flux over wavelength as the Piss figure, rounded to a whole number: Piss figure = 215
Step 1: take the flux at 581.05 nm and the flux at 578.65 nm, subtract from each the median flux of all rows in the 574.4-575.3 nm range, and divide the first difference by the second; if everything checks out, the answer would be -0.1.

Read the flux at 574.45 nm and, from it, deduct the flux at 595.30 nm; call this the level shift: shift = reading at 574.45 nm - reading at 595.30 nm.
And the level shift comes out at 1.1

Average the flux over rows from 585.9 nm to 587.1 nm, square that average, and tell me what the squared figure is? 759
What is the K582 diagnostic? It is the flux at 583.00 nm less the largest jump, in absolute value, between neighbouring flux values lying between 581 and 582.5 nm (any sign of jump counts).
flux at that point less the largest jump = 28.3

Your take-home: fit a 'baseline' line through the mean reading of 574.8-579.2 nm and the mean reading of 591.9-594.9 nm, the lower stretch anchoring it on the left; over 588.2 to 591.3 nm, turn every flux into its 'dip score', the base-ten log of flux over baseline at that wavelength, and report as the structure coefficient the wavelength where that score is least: 589.15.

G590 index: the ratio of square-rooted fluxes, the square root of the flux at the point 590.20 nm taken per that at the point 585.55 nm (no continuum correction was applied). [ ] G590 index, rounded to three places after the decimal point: 0.983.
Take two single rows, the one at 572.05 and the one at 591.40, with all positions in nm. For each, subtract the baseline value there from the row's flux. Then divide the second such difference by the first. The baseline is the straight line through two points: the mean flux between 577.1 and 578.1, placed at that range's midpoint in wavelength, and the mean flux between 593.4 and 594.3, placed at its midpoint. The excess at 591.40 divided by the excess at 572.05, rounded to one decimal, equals 2.0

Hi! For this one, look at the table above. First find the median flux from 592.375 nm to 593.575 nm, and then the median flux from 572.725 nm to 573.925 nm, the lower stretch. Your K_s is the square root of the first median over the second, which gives 1.01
